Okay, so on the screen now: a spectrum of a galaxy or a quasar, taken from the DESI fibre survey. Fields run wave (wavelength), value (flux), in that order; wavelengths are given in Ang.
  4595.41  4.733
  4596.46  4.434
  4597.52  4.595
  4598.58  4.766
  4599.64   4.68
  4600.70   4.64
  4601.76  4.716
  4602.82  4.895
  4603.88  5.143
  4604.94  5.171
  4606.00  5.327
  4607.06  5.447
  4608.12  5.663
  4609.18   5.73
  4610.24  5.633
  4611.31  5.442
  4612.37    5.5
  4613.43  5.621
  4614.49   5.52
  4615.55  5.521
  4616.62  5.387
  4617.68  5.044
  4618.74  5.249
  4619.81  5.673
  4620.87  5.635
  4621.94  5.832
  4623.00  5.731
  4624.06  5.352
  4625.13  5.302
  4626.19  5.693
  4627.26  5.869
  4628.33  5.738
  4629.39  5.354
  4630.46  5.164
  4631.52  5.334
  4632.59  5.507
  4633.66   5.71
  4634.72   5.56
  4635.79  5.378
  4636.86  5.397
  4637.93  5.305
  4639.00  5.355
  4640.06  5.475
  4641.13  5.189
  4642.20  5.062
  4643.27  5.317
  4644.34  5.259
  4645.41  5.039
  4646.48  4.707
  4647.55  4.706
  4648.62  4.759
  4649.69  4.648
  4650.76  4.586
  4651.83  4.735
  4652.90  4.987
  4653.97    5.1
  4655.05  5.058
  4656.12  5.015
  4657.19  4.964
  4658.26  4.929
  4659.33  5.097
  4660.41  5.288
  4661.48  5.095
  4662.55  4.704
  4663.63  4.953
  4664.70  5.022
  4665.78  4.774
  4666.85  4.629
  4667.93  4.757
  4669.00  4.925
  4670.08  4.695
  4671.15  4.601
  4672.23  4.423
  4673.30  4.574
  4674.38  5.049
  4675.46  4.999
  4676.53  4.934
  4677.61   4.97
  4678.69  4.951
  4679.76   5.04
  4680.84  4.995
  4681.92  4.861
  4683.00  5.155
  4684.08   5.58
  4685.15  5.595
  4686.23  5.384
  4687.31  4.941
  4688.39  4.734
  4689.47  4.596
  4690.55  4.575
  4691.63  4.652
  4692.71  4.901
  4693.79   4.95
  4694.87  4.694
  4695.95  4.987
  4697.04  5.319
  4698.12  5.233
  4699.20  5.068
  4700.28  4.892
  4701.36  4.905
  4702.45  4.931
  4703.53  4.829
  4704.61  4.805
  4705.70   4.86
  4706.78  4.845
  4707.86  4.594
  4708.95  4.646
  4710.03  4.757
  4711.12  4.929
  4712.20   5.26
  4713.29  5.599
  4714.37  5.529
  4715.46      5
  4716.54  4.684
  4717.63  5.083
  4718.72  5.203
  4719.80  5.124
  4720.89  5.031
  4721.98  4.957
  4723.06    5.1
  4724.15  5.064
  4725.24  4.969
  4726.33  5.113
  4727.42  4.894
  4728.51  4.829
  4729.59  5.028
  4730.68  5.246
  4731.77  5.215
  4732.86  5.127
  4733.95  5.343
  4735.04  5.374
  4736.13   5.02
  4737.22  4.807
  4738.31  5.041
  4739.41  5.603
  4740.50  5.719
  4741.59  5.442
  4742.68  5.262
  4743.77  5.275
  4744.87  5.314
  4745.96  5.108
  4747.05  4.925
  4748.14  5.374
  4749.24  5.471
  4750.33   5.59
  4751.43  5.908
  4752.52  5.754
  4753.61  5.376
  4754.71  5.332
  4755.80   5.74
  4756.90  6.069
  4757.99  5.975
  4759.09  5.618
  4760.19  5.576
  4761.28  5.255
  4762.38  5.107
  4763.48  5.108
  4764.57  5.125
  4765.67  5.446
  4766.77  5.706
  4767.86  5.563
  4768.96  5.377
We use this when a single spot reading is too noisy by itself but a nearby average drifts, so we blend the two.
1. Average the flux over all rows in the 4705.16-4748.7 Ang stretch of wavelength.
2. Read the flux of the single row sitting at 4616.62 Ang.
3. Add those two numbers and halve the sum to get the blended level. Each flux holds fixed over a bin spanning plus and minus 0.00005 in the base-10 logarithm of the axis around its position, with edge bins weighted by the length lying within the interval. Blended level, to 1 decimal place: 5.2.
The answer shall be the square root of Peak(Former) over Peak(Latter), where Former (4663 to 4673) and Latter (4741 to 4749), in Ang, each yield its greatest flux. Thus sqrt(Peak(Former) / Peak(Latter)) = 0.96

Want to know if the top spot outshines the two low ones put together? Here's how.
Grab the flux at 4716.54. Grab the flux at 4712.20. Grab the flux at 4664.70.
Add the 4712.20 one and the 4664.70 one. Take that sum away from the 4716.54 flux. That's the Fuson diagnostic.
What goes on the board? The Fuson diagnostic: -5.6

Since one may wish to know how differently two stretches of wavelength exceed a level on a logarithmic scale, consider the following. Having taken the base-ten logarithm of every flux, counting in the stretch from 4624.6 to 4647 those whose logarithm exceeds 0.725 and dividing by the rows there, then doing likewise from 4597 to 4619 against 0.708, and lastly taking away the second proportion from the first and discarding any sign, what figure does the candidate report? 0.05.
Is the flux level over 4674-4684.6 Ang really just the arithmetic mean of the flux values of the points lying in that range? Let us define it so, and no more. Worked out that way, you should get 5.05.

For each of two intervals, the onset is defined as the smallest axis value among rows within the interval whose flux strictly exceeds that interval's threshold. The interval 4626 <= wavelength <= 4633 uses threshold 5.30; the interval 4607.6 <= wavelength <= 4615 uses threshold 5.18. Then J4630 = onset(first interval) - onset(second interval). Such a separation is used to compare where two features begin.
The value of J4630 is 18.1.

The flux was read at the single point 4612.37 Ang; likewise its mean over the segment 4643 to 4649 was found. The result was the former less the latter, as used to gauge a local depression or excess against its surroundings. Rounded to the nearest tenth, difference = 0.5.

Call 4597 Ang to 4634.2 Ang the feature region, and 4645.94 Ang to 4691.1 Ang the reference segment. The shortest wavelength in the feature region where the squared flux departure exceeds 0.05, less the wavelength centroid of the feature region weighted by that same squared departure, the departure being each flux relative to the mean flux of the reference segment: -21.9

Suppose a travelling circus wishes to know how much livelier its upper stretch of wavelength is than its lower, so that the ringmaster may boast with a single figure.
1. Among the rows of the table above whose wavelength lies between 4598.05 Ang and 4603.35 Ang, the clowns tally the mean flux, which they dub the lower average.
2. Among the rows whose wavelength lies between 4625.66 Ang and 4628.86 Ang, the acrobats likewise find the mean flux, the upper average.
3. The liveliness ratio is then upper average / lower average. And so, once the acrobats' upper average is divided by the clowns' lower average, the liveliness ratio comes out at 1.22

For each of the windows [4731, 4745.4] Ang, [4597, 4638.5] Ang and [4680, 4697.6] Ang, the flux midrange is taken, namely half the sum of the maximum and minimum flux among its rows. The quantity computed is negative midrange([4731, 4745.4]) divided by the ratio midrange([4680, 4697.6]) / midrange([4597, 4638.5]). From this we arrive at -5.42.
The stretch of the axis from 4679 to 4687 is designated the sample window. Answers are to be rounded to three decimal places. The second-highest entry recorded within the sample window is 5.580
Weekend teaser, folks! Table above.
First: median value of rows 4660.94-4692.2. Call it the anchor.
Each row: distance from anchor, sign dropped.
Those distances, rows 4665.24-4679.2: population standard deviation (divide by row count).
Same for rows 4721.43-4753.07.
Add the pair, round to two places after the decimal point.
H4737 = 0.41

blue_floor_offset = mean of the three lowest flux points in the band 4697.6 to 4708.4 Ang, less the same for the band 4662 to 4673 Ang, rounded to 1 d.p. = 0.2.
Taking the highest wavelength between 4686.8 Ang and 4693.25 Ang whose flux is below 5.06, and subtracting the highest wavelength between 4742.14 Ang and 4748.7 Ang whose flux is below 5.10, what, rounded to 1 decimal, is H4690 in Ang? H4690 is -54.3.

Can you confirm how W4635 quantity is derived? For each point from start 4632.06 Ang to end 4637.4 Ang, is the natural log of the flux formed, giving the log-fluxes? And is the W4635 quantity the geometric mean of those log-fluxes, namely 1.71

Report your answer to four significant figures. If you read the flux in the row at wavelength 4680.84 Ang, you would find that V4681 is 4.995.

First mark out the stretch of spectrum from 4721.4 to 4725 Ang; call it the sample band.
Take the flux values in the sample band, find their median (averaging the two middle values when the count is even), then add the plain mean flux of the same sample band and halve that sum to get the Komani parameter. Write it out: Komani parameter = 5.05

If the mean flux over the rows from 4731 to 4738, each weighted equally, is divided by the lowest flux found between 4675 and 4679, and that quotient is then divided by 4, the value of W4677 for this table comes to 0.261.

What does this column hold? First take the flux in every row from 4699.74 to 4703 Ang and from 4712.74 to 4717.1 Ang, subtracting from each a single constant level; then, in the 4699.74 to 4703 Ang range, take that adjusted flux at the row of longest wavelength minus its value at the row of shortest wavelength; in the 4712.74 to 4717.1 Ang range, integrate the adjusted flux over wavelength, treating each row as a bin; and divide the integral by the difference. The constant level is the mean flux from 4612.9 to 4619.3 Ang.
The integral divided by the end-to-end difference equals -21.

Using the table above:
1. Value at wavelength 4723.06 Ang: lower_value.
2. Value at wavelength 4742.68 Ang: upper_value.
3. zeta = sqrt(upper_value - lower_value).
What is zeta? 0.40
